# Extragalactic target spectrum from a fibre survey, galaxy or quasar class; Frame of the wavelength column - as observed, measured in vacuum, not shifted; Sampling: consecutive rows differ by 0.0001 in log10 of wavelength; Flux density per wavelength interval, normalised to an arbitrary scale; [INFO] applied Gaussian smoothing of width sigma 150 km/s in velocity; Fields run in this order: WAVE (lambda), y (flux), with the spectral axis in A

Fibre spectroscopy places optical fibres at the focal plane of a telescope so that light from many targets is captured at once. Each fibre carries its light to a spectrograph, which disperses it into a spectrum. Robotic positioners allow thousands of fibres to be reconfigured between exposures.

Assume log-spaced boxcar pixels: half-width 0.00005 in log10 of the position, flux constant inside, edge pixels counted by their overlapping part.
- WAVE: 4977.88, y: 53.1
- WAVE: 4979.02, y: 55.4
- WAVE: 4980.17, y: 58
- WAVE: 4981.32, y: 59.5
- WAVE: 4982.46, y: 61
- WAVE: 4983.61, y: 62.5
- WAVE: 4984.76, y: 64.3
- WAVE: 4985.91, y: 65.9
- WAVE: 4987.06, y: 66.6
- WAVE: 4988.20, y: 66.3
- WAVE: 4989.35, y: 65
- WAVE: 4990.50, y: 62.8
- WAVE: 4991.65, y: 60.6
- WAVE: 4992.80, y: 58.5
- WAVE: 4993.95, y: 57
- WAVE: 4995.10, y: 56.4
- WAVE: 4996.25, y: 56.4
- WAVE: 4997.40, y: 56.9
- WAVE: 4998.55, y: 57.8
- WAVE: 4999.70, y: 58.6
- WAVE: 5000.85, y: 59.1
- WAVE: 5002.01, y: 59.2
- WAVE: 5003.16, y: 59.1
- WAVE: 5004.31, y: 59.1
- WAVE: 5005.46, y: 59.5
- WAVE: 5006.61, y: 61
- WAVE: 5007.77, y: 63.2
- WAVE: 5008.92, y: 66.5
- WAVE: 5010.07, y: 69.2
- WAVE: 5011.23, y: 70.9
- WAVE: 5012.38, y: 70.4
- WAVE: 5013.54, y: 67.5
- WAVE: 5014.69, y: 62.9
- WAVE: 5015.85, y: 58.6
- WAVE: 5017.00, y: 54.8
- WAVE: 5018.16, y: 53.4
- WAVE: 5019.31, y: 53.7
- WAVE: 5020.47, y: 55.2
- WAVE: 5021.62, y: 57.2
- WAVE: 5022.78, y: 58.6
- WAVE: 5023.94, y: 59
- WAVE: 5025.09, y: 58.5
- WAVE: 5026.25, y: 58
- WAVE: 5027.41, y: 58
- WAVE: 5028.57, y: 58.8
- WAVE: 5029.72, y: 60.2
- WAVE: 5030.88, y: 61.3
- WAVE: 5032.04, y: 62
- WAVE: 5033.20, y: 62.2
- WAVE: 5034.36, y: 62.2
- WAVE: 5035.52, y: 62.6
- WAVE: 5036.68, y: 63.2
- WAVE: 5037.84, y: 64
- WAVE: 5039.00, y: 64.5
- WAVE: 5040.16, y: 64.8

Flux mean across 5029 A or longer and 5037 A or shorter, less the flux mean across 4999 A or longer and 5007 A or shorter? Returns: 3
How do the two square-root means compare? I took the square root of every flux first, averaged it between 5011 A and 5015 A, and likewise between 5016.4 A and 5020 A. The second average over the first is 0.89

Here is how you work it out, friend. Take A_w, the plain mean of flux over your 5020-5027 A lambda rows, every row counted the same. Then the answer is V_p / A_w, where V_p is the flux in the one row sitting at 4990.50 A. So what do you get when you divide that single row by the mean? 1.09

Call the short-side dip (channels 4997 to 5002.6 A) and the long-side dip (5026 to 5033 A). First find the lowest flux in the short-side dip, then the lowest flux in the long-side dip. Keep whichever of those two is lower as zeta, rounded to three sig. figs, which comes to 56.9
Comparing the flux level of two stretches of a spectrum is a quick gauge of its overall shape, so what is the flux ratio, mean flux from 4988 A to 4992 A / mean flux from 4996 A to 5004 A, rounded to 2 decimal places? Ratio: 1.09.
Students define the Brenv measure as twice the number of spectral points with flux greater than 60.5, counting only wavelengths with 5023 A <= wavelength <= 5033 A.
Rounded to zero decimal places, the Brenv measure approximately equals 4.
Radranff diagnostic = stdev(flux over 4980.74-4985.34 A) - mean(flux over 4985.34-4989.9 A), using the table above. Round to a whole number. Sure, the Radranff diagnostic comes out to -64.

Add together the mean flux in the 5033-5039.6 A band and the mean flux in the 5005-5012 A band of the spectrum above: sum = 128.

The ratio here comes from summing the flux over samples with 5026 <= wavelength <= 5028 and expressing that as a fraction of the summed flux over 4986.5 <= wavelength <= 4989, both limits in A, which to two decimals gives 0.87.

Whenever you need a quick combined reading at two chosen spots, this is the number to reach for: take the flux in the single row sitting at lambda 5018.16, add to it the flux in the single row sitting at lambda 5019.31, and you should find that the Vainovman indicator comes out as 107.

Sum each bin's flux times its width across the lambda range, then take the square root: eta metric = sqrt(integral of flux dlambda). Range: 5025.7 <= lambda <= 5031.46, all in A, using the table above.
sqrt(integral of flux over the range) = 18.5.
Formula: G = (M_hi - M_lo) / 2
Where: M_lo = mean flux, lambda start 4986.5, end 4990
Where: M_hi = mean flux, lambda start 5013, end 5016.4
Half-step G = -1.5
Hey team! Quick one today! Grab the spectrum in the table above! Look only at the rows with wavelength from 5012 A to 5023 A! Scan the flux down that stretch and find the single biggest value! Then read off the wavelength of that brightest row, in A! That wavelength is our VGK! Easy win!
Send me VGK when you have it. 5012.38 A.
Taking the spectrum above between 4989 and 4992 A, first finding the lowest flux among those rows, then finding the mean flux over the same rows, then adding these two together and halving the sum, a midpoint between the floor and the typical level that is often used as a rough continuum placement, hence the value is 61.7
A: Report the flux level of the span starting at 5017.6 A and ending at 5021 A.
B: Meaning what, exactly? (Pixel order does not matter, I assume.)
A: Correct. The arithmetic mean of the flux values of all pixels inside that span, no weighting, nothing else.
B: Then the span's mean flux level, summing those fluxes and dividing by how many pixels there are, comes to 54.1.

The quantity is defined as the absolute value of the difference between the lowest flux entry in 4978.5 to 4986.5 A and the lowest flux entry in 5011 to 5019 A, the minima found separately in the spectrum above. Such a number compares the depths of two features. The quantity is 2.0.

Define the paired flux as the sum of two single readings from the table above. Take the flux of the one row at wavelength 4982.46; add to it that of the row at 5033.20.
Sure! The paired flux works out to 123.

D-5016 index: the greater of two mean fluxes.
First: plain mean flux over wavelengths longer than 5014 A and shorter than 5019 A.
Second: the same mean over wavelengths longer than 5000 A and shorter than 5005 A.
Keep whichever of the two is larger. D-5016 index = 59.1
